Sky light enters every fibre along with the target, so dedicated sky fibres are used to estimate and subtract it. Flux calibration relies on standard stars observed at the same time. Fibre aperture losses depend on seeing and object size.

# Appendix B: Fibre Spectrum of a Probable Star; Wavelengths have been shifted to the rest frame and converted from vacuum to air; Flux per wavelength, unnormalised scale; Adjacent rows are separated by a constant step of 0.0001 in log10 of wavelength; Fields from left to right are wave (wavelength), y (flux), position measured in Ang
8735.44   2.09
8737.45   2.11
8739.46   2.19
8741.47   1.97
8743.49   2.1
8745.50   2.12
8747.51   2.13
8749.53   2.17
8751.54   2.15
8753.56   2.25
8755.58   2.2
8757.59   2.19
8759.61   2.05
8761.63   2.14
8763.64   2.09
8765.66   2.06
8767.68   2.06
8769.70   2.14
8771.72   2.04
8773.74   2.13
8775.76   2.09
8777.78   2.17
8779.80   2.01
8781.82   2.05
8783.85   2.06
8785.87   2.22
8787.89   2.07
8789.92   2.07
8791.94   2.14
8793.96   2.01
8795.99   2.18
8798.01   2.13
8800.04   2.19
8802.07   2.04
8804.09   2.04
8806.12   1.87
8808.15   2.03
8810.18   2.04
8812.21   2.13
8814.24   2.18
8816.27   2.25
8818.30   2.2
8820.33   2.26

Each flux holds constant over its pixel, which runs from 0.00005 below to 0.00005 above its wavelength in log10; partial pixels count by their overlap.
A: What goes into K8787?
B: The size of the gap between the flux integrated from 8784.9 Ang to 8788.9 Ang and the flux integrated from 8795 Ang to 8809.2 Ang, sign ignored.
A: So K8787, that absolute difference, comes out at 21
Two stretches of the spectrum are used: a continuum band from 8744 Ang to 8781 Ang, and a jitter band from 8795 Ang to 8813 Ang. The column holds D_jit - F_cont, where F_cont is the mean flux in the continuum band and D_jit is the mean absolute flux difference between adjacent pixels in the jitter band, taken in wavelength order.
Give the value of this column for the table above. -2.04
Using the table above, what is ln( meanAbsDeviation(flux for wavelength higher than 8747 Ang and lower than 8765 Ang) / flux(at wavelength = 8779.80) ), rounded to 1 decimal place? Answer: -3.8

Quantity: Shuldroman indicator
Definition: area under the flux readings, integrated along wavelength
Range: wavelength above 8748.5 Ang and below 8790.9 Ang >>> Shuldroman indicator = 90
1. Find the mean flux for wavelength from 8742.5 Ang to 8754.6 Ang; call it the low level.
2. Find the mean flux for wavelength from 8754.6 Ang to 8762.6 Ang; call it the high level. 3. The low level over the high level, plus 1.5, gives 2.504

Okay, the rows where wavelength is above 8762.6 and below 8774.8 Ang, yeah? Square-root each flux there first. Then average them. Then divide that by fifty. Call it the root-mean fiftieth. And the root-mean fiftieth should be 0.0289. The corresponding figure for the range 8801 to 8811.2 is 0.0283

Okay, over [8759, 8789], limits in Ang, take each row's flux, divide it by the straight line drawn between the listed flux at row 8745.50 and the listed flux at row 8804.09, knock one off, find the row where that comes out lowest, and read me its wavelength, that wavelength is 8779.80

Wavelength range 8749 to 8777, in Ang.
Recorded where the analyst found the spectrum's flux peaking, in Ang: 8753.56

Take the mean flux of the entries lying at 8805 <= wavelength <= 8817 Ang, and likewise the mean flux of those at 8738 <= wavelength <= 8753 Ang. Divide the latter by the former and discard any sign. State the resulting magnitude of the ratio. 1.02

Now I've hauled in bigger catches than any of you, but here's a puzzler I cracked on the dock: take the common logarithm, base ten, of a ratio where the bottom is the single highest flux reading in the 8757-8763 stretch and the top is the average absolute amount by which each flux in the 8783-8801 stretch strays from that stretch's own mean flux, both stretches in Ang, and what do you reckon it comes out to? -1.570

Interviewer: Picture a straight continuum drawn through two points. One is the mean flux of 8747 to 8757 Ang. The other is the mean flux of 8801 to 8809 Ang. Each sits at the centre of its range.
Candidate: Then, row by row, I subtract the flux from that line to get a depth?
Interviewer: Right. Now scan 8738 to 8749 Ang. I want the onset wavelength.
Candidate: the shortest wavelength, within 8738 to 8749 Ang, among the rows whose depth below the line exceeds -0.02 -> 8739.46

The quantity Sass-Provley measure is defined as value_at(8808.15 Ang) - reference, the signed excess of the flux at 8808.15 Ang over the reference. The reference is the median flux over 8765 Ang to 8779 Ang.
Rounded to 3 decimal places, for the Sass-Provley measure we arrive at -0.060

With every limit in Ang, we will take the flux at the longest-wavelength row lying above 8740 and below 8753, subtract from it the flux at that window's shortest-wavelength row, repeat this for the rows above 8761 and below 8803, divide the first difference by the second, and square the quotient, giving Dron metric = 3.2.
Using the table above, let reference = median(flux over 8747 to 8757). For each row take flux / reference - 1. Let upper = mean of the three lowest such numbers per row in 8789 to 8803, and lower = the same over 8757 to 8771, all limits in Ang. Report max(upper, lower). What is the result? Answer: -0.052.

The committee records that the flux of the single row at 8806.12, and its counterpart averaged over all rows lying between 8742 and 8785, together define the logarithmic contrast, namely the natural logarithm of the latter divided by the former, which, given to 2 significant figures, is 0.12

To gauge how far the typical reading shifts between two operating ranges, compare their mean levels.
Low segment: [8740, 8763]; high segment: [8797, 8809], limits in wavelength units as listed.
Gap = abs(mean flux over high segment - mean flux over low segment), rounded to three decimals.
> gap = 0.084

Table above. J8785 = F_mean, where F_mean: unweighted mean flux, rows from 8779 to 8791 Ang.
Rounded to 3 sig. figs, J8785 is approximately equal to 2.08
